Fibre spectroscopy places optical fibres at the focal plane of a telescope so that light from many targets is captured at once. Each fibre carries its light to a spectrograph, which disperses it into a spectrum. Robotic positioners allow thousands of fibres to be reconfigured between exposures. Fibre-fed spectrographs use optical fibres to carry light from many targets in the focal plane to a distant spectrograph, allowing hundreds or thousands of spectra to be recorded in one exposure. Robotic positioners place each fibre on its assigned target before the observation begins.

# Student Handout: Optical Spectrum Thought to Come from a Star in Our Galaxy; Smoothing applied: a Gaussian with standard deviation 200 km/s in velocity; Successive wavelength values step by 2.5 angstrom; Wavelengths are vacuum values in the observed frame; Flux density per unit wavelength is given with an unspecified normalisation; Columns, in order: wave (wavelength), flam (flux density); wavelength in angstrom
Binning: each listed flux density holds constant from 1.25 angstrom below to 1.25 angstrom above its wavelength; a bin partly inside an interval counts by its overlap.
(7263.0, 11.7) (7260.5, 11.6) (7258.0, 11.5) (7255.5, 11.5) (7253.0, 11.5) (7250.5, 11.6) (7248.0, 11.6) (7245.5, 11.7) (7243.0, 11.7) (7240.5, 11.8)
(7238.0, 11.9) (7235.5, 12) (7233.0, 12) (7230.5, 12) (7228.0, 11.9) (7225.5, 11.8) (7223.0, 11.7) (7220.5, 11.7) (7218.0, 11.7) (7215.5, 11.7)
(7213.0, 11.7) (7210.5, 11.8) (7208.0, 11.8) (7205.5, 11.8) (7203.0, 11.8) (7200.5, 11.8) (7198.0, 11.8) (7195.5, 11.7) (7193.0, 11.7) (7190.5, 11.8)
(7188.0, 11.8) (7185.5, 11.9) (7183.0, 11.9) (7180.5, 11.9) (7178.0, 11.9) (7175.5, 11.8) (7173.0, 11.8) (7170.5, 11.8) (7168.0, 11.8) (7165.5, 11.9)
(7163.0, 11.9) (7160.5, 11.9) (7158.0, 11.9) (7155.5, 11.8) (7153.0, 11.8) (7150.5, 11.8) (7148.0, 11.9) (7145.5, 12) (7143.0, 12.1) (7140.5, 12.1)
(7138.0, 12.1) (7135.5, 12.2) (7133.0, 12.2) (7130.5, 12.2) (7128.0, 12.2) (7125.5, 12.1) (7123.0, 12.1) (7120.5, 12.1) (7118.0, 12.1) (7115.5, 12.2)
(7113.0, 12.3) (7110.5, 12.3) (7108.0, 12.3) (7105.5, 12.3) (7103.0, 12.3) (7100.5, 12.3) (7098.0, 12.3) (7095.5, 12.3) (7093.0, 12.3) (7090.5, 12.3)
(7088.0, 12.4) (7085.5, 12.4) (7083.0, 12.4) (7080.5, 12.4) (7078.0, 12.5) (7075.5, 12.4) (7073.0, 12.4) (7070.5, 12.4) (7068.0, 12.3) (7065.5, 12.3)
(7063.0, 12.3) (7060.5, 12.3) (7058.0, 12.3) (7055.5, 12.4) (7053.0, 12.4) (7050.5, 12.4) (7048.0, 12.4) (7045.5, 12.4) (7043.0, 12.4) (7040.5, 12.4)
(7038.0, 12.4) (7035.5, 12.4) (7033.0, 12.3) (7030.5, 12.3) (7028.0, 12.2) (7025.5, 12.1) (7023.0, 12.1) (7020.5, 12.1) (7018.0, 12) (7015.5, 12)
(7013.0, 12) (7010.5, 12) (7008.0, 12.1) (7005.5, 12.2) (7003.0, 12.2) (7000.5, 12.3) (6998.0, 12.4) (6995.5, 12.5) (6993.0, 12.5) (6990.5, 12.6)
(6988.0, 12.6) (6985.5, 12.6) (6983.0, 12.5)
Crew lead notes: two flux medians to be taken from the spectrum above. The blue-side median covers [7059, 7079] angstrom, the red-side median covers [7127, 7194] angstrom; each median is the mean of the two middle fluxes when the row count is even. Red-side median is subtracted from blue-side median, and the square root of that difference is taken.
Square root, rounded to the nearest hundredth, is 0.67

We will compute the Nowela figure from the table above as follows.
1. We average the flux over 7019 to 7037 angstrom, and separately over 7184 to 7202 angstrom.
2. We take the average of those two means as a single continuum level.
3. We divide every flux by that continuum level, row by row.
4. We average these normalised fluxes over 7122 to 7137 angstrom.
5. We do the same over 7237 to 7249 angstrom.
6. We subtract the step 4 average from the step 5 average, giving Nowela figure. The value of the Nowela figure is -0.04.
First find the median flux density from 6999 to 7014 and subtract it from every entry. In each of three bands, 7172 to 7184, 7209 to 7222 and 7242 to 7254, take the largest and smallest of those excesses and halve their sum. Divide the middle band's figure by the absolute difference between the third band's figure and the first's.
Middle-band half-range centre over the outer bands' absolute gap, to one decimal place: -1.6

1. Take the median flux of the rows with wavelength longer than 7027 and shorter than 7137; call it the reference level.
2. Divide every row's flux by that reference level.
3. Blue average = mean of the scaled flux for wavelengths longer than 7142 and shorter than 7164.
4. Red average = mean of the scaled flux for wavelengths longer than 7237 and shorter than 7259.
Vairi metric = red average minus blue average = -0.021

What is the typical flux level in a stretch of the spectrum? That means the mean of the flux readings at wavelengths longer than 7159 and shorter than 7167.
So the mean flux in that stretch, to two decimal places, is 11.90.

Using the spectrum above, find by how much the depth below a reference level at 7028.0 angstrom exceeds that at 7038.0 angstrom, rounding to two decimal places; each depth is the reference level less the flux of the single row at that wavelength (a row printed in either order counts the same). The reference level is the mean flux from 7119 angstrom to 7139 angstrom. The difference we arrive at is 0.20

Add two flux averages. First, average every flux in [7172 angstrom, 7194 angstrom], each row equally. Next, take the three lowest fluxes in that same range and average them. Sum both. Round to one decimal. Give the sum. 23.6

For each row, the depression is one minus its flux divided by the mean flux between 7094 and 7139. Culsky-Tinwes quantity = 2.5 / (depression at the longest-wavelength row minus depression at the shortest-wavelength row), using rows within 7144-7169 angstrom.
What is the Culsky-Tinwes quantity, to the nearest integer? 153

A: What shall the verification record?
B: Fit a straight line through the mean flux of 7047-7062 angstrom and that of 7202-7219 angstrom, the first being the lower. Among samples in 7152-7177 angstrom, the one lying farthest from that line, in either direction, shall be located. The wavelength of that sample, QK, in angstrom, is 7153.0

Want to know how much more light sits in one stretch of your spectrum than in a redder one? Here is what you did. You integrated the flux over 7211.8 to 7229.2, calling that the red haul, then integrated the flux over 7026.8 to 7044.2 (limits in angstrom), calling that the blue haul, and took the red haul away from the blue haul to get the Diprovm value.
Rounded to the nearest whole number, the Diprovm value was 10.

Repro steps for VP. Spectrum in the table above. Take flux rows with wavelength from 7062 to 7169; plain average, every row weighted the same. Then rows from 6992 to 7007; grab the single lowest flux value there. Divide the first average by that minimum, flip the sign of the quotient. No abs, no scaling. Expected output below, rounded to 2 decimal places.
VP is -1.00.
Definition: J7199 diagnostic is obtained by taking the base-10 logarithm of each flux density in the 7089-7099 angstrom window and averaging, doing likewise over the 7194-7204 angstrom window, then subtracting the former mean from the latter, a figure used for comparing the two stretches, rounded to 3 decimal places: -0.019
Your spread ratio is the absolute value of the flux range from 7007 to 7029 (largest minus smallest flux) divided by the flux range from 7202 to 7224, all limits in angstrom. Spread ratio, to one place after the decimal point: 2.0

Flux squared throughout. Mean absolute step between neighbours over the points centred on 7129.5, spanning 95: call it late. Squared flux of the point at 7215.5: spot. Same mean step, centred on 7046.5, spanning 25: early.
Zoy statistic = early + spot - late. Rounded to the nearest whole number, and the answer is 137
